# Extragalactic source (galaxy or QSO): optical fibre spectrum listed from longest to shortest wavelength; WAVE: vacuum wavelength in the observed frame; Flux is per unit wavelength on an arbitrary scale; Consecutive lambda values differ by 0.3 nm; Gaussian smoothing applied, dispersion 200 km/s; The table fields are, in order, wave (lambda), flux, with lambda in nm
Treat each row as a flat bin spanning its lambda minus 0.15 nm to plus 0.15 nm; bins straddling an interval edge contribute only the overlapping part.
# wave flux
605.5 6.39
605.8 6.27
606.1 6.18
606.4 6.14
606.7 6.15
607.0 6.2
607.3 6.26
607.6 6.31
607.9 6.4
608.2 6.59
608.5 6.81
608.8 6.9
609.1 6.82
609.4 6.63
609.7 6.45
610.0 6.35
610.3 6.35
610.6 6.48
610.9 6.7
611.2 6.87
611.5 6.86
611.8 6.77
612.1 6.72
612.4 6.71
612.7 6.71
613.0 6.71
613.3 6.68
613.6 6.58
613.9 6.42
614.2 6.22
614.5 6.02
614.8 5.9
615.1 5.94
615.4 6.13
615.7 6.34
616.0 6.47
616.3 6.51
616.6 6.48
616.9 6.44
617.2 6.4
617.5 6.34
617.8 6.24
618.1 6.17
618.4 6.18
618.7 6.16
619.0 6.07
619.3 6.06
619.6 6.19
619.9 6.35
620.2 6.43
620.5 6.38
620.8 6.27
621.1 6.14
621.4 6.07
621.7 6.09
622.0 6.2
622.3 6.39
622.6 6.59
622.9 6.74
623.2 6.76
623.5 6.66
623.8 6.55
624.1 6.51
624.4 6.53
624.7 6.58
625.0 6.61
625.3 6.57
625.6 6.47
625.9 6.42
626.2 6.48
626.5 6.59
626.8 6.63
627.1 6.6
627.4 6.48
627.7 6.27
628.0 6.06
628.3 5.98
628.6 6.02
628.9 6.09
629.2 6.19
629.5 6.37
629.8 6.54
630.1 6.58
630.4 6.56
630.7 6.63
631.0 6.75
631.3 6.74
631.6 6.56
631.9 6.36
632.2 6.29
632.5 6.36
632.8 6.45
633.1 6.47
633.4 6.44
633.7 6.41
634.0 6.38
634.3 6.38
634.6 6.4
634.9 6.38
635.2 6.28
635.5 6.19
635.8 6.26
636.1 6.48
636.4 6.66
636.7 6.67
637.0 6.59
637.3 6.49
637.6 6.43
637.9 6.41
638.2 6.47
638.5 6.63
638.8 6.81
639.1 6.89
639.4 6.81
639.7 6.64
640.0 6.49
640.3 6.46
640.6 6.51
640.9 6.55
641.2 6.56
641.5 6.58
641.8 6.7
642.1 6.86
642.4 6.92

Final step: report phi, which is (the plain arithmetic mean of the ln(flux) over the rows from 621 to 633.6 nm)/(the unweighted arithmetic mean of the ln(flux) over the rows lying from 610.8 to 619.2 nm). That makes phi 1.002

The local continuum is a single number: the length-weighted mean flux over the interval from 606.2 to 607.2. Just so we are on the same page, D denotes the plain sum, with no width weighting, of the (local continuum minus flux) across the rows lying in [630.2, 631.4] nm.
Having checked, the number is -2.0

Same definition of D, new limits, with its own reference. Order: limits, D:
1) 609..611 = -2.6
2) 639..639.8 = -1.8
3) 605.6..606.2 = -0.1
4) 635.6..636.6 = -0.9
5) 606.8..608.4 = -0.9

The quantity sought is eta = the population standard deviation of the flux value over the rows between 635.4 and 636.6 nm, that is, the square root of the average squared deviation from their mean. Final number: 0.19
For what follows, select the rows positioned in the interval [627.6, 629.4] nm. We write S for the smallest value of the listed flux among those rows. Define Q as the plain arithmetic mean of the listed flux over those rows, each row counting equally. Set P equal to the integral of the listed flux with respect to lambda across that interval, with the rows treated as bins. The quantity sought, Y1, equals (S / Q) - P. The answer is -10.0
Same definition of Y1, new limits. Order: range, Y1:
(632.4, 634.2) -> -10.6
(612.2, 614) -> -11.0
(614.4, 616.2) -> -10.1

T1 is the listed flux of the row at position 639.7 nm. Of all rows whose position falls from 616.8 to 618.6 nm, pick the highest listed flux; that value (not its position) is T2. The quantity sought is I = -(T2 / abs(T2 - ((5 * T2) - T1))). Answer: -0.337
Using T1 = 6.64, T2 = 6.44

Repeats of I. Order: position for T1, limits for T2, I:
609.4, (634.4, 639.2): -0.329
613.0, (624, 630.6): -0.335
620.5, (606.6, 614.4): -0.325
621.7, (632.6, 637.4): -0.324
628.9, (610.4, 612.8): -0.321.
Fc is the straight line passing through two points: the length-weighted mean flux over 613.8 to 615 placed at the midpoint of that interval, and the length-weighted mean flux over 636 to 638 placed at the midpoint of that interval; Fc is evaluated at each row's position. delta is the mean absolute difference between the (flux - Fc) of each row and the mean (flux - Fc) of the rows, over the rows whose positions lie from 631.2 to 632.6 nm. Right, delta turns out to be 0.16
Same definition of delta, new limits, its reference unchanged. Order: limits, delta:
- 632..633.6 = 0.05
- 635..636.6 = 0.15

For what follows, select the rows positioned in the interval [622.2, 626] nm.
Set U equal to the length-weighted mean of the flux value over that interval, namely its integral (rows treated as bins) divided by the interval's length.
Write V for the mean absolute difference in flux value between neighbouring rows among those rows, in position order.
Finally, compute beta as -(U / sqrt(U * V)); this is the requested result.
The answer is -9.3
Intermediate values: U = 6.57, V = 0.076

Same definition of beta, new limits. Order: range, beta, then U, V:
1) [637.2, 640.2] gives -7.9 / 6.61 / 0.107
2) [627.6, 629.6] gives -7.4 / 6.13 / 0.113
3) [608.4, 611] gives -7.3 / 6.60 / 0.124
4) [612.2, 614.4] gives -9.0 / 6.57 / 0.082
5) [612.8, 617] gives -7.4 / 6.35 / 0.115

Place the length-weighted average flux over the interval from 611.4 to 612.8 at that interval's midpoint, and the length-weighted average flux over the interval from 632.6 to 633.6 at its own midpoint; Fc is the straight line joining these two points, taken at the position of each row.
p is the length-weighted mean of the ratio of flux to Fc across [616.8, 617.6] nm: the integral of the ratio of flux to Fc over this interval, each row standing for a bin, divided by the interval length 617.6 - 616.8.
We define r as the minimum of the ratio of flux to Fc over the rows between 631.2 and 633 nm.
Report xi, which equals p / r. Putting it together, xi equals 0.98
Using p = 0.96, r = 0.97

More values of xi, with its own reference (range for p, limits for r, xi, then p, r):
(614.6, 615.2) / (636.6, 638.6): 0.88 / 0.88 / 1.01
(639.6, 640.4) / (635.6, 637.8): 1.05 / 1.03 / 0.98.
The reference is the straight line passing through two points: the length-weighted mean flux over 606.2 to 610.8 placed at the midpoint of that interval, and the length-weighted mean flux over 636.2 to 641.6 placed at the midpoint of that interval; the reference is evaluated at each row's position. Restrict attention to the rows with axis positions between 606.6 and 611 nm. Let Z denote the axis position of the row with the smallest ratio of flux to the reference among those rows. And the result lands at 606.7 nm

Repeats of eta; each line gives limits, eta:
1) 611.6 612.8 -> 0.02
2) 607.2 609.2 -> 0.25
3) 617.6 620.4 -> 0.11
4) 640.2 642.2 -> 0.13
